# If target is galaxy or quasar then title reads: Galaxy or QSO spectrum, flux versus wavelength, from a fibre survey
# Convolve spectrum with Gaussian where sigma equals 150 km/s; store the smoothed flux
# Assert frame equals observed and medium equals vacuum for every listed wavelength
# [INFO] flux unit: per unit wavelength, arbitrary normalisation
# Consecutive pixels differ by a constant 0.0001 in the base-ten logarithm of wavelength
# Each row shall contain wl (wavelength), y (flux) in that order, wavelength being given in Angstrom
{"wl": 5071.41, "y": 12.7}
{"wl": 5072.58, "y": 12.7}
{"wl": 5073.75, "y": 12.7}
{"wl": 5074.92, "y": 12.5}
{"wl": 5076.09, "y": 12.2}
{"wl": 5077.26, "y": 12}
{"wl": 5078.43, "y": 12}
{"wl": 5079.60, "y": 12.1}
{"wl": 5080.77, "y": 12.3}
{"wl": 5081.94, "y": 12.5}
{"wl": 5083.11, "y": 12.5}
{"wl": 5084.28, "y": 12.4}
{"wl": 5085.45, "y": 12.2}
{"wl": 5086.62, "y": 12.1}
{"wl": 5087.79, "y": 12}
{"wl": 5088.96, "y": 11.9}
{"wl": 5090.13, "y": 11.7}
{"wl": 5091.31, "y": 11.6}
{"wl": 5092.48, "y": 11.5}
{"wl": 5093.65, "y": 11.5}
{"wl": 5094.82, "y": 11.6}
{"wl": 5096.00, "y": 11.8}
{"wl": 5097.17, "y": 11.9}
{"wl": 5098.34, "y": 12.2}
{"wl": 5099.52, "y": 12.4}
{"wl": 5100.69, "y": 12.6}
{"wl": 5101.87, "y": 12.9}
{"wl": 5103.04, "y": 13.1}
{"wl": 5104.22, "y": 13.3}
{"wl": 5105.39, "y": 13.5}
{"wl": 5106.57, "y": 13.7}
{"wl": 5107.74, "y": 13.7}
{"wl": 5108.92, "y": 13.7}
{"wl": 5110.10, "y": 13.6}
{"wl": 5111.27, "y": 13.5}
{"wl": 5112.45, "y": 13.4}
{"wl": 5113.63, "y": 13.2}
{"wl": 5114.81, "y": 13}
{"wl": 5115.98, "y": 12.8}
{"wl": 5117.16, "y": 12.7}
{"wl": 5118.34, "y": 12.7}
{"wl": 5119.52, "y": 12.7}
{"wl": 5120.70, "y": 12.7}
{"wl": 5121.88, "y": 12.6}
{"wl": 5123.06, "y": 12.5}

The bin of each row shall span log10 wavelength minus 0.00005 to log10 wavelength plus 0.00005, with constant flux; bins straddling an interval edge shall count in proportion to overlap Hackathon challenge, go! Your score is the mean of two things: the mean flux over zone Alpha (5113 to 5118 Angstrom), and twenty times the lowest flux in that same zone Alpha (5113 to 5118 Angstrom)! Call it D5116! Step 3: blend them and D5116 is 133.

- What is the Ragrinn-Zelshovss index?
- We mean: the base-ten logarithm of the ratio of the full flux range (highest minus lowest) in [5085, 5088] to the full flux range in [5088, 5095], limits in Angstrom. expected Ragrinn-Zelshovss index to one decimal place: -0.3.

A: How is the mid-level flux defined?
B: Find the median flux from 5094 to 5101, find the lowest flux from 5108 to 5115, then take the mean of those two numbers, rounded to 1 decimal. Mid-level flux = 12.5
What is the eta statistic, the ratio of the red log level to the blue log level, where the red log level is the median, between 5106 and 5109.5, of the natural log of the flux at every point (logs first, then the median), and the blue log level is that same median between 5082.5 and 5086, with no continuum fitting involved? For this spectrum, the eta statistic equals 1.04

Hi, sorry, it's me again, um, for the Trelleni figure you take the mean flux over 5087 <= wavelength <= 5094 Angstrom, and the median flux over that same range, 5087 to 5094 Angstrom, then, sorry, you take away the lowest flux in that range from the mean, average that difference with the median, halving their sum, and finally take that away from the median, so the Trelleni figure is 5.7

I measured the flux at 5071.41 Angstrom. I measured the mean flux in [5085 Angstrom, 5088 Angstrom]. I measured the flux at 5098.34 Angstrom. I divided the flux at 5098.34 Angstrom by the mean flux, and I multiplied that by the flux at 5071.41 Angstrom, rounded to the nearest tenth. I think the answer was 12.8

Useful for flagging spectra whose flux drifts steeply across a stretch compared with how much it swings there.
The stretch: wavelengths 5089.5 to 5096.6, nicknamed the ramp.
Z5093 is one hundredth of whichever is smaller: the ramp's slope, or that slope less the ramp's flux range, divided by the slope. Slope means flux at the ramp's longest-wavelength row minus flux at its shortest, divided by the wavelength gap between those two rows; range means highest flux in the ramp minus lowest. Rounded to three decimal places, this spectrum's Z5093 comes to -0.166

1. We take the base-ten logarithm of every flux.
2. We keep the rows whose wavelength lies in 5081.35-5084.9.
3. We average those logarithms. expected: 1.10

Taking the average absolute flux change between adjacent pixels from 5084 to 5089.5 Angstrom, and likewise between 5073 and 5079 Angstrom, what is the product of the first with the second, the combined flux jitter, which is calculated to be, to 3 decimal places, 0.022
